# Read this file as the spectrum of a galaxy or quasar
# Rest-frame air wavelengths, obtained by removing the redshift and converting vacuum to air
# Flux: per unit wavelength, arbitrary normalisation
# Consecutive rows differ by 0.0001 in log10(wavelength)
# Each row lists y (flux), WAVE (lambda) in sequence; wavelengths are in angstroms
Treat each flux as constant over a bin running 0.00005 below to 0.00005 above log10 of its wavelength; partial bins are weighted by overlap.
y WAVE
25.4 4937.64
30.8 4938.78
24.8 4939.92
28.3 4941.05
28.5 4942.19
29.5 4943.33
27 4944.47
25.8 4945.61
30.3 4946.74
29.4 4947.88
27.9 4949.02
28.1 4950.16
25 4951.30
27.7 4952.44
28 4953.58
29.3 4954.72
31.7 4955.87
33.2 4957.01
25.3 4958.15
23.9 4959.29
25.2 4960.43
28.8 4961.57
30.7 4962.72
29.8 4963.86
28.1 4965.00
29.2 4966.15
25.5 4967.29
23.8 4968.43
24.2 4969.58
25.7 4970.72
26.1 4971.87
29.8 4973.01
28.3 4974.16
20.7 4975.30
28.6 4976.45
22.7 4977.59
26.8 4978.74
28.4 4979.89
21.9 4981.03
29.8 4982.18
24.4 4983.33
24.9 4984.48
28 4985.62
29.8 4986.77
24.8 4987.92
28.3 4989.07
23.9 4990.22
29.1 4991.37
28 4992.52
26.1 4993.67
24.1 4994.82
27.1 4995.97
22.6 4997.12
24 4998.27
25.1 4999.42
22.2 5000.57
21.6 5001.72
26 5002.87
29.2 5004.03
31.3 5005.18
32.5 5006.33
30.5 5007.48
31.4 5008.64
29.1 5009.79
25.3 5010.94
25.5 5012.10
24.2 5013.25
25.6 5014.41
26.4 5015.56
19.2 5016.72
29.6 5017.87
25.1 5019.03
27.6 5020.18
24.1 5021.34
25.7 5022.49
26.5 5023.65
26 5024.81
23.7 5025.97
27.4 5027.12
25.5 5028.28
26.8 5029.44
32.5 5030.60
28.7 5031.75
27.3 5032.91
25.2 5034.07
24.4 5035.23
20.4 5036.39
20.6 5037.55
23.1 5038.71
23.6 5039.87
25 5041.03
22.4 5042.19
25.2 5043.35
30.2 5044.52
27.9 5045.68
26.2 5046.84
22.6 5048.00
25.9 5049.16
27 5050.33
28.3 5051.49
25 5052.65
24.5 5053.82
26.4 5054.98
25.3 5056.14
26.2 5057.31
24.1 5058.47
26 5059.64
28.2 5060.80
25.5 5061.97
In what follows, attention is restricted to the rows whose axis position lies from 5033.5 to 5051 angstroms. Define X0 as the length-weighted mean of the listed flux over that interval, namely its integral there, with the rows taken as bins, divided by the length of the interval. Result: 24.7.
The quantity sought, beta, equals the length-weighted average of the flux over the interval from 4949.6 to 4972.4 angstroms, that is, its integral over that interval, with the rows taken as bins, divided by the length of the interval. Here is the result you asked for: 27.5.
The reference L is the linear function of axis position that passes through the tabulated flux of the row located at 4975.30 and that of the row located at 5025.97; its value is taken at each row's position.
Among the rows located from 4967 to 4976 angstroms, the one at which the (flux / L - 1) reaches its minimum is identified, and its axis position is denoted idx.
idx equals 4975.30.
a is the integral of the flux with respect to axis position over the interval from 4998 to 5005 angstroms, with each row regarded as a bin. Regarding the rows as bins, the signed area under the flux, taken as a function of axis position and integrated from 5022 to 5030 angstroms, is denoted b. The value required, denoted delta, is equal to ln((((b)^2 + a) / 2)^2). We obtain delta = 20.0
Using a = 176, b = 207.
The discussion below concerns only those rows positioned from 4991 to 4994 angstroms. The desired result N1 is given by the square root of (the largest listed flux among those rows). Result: 5.39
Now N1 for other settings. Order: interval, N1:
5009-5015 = 5.39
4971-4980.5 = 5.46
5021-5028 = 5.23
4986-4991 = 5.46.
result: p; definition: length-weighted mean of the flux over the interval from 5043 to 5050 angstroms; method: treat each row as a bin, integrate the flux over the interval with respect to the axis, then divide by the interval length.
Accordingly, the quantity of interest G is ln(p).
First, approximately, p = 26.4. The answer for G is 3.27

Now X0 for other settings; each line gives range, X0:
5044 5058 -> 26.3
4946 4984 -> 27.2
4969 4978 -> 25.8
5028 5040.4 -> 25.3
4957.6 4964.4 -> 27.3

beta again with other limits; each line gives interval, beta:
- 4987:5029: 26.3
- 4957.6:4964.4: 27.3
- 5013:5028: 25.5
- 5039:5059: 25.6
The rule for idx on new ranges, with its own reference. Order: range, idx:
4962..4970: 4968.43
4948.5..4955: 4951.30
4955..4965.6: 4959.29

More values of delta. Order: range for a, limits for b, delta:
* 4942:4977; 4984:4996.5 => 21.9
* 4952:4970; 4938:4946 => 20.2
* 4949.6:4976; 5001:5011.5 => 21.4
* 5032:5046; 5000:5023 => 24.3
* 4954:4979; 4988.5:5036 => 27.2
